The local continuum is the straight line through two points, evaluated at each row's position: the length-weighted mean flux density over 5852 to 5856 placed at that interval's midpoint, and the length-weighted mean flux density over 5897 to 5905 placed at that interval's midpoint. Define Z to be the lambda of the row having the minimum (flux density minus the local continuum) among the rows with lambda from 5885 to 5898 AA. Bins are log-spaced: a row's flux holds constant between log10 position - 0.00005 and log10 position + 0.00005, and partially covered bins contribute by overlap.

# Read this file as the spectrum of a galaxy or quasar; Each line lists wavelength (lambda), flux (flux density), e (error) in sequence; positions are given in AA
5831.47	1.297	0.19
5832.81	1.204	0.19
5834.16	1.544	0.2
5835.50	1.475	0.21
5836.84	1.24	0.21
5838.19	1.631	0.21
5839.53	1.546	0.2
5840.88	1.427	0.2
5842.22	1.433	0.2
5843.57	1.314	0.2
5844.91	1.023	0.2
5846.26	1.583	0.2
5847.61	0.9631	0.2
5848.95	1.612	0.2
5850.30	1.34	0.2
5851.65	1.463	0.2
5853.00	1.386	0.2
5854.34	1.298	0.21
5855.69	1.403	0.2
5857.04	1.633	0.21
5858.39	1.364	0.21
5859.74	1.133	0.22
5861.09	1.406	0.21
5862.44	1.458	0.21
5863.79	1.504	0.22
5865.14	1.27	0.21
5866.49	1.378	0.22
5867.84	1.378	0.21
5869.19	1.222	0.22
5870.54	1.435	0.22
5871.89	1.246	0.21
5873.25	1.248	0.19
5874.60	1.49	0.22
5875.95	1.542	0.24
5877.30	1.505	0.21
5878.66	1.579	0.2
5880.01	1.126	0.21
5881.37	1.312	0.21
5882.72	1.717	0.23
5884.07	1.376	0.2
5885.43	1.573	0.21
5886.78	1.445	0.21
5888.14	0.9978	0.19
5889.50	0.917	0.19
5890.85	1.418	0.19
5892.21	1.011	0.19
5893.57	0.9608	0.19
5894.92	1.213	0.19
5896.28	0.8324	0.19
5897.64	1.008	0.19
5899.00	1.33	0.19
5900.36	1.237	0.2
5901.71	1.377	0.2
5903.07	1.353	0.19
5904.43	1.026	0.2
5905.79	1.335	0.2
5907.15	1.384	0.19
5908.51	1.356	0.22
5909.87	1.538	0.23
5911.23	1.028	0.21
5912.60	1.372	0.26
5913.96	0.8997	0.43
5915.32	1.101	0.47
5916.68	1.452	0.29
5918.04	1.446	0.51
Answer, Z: 5896.28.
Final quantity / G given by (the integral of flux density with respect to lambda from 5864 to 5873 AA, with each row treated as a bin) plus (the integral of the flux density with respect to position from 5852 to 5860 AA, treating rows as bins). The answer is 23.0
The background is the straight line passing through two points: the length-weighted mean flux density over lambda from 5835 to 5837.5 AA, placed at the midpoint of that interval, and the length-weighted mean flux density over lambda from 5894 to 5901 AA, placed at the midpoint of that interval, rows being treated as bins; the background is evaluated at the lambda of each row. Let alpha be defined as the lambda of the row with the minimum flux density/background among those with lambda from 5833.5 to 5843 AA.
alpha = 5836.84 AA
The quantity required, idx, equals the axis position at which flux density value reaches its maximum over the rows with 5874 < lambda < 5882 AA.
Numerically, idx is 5878.66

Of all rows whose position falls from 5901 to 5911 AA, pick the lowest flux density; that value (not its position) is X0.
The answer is 1.026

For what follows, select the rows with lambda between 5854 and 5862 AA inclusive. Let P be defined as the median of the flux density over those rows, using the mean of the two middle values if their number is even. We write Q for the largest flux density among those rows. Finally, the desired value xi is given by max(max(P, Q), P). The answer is 1.63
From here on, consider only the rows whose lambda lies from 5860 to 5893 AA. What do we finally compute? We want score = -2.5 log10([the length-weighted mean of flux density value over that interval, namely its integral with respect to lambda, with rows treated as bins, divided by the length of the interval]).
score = -0.33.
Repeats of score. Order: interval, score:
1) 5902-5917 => -0.25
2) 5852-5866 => -0.36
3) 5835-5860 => -0.35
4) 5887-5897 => -0.07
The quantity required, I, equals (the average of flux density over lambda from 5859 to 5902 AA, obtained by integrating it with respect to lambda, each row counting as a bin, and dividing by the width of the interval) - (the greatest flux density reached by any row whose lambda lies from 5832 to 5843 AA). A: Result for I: -0.33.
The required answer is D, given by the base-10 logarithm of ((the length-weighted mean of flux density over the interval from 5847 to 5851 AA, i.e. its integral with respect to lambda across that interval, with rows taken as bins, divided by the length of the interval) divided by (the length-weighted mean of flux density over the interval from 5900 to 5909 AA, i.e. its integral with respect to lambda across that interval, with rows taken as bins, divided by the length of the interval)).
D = 0.005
